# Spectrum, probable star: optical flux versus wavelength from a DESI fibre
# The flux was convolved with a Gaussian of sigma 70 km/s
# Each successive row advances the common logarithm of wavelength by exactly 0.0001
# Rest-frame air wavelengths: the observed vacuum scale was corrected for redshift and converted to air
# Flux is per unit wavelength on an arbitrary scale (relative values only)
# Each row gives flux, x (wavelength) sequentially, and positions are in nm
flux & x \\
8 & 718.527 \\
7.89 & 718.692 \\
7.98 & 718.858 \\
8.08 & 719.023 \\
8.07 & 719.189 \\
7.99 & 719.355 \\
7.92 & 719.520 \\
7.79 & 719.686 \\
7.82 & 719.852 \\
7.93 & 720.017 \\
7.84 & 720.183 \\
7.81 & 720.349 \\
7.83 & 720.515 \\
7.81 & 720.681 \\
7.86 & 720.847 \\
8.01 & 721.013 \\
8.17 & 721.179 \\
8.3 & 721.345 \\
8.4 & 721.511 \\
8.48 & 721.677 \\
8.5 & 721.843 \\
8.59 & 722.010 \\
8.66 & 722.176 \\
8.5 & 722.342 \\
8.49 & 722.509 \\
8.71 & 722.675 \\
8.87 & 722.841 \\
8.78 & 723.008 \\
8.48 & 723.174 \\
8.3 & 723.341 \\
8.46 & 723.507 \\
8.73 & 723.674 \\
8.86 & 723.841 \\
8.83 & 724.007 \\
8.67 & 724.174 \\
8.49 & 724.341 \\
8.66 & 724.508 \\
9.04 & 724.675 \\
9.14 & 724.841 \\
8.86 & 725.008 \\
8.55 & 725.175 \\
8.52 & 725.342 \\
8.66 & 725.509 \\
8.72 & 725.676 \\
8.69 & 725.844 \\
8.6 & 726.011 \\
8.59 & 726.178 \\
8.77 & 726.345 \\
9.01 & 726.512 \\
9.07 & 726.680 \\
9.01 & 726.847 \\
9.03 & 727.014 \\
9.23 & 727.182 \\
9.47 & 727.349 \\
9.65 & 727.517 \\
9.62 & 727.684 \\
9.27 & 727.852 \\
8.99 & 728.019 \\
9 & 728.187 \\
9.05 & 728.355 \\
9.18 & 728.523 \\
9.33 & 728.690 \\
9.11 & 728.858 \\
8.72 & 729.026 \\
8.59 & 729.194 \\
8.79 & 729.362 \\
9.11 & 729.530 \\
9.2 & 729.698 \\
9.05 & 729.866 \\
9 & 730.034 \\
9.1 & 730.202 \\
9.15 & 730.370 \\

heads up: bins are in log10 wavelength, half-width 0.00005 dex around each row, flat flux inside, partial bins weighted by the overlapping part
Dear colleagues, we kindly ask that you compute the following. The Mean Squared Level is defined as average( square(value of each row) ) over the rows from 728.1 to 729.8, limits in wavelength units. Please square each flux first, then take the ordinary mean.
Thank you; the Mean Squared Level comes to 81.2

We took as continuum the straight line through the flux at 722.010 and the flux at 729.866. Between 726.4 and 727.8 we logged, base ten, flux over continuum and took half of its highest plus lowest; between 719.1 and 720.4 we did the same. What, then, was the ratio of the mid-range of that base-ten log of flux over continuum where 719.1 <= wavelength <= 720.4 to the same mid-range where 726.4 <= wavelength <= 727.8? -1.3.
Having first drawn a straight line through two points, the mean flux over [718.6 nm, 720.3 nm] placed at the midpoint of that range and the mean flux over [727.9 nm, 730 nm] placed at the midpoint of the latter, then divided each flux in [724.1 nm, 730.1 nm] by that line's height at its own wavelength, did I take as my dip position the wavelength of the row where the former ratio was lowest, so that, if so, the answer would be 729.194 nm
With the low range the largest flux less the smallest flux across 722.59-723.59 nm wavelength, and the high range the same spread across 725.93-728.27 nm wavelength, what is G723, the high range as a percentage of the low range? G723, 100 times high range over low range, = 186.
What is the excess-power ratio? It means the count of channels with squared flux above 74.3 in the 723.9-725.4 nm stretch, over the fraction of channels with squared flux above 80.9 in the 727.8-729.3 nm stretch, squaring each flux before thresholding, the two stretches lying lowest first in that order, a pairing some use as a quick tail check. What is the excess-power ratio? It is 9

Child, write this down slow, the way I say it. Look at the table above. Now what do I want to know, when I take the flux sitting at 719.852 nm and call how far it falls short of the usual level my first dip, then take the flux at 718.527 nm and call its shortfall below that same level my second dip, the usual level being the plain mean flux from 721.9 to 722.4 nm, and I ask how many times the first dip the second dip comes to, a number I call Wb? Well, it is 0.8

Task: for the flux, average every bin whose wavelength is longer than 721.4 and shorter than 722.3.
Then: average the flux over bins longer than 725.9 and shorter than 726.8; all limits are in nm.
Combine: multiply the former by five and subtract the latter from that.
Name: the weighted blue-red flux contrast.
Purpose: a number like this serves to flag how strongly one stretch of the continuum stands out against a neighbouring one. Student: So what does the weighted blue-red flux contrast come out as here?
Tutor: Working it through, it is 33.8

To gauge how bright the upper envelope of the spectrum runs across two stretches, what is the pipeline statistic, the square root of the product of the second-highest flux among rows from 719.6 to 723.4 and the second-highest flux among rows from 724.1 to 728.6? 9.19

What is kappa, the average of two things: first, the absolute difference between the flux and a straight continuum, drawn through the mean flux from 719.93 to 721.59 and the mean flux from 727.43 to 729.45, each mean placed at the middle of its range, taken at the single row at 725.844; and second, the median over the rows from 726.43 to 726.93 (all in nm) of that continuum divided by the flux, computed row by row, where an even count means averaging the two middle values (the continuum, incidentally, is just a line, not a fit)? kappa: 0.51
